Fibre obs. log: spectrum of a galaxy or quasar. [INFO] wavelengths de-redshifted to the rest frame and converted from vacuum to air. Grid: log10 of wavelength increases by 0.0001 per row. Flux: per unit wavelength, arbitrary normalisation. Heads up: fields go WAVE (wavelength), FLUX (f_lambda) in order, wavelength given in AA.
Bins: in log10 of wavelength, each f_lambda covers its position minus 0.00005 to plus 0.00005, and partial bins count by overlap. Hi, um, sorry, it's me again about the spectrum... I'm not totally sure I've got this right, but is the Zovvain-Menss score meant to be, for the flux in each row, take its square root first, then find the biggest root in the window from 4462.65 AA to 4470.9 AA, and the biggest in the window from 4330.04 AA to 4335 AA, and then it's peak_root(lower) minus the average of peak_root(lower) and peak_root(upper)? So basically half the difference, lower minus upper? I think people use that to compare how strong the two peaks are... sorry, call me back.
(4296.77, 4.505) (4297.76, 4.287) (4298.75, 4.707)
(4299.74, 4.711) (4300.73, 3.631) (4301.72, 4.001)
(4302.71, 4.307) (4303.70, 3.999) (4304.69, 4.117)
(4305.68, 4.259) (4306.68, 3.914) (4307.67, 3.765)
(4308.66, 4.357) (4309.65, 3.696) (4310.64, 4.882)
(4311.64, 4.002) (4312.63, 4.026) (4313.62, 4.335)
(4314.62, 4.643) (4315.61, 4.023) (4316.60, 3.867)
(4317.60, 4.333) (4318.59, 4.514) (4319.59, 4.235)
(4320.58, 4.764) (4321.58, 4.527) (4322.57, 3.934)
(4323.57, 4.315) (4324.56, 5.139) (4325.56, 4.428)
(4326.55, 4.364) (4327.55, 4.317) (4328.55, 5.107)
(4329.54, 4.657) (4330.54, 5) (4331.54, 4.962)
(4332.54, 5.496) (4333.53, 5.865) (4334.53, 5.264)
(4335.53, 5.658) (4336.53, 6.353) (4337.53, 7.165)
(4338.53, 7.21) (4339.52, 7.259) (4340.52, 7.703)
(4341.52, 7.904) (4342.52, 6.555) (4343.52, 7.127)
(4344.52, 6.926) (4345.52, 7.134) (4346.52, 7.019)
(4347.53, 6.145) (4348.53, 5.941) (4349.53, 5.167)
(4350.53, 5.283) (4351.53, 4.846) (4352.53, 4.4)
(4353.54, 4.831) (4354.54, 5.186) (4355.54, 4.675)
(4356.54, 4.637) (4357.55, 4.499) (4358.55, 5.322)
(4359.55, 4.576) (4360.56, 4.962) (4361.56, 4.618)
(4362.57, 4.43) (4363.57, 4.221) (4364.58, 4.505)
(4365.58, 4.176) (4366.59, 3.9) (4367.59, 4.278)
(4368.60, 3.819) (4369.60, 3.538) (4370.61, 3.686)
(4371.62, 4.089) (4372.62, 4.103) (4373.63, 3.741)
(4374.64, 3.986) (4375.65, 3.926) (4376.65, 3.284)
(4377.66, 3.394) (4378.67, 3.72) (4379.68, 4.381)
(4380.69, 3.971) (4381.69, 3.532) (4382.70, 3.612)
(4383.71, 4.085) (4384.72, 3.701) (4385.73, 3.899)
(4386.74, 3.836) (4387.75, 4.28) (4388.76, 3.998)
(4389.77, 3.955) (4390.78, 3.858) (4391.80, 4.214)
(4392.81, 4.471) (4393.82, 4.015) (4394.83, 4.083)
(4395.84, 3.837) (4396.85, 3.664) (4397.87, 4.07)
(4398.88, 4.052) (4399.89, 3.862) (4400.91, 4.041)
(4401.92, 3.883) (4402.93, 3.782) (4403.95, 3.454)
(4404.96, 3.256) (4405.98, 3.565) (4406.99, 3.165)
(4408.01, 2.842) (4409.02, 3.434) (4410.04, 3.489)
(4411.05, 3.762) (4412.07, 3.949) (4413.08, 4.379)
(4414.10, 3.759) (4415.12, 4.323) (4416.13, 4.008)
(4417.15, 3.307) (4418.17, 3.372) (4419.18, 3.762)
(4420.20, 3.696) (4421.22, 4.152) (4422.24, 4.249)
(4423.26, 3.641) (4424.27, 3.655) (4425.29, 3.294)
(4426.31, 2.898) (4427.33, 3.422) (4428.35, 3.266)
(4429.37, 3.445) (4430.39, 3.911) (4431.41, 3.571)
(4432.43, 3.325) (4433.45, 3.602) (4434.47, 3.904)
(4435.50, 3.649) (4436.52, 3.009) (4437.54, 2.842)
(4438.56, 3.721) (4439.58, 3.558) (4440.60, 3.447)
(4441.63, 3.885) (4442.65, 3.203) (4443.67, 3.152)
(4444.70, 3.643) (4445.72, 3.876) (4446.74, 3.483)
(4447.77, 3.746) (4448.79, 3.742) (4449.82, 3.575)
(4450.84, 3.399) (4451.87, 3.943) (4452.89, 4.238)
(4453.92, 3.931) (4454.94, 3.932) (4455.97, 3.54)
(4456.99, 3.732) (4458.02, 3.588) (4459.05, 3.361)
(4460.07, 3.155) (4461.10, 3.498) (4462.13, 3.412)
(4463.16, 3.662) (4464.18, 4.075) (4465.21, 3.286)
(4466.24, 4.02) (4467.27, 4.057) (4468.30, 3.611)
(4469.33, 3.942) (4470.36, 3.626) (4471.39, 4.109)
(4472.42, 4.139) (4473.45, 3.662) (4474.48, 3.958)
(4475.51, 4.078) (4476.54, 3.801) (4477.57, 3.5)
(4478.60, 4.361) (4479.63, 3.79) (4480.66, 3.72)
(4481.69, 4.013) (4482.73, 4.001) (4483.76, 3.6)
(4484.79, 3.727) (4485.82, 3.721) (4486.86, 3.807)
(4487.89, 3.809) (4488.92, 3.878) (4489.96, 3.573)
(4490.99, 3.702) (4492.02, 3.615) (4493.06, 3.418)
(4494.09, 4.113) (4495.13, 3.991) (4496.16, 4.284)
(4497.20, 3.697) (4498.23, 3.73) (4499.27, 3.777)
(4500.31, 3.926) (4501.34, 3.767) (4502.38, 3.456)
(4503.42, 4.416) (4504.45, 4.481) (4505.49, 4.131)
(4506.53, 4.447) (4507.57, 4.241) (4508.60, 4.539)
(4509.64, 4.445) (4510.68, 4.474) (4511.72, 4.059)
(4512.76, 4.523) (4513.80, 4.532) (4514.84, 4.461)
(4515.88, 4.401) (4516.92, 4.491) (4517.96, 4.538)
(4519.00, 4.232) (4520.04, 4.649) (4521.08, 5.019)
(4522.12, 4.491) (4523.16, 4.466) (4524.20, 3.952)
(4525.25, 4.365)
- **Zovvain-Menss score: 0.20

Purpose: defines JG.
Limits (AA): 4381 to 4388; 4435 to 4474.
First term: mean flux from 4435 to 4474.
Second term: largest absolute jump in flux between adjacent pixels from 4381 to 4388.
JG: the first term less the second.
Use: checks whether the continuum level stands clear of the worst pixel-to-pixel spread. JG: 3.17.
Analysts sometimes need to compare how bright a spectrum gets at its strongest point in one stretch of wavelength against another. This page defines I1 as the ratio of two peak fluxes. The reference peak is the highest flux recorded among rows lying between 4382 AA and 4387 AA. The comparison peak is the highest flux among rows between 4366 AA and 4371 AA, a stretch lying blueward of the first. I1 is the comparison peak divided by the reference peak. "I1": 1.05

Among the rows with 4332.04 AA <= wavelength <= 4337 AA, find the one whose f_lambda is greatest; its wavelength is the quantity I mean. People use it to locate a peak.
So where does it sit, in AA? 4336.53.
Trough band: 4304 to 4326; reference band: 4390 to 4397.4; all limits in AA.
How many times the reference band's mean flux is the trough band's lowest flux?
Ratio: 0.92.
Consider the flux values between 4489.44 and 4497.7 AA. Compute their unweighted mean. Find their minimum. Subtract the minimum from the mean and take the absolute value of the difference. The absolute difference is 0.381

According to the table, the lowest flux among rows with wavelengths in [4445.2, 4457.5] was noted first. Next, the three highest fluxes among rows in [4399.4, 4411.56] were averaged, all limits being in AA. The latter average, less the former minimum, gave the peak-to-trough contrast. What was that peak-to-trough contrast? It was 0.53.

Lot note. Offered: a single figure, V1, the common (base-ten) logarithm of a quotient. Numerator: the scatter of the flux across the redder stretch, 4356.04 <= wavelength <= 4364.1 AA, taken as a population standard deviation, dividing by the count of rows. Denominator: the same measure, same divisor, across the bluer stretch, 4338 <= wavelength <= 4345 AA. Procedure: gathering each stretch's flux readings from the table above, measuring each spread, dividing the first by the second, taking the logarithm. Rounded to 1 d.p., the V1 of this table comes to -0.1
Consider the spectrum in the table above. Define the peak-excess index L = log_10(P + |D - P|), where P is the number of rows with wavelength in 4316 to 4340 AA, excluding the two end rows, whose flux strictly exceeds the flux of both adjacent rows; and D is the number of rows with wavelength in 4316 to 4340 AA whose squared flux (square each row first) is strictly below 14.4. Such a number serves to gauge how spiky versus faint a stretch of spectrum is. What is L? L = 1.1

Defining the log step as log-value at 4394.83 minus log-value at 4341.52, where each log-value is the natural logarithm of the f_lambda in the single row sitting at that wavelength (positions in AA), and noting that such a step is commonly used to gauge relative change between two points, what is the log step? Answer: -0.66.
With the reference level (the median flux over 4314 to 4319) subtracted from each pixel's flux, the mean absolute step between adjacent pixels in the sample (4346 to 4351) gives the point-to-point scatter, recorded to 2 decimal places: 0.49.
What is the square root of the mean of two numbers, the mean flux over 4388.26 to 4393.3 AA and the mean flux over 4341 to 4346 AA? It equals 2.37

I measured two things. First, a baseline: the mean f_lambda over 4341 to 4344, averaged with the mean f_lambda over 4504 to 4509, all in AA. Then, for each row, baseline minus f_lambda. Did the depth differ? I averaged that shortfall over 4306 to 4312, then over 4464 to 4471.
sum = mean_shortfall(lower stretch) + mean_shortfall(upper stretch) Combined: 3.7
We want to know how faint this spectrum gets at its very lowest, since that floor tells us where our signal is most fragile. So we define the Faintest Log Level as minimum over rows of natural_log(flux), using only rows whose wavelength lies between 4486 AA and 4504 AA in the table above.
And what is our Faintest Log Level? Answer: 1.23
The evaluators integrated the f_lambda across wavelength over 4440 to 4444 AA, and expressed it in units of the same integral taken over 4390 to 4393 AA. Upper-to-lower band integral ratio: 1.1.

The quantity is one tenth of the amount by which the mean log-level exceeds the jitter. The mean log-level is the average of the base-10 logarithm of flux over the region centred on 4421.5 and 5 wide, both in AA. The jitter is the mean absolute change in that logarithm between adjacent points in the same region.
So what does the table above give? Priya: 0.0556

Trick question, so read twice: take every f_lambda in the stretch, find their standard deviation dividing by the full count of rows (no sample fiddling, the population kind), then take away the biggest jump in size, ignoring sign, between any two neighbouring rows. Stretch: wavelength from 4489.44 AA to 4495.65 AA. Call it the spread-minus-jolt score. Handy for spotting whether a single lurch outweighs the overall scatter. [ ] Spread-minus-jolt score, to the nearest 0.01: -0.45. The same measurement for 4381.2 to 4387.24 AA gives -0.29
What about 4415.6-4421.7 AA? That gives -0.39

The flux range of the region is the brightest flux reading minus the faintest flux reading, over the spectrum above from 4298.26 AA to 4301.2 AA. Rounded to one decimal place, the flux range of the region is 1.1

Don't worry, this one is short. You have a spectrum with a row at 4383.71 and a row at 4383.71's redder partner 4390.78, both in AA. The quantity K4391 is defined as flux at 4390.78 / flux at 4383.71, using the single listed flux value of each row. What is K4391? 0.9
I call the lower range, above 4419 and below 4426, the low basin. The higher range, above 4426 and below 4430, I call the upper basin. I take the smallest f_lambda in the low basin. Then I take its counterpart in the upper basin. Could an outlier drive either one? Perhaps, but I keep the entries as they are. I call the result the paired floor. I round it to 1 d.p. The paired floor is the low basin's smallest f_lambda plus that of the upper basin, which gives 6.2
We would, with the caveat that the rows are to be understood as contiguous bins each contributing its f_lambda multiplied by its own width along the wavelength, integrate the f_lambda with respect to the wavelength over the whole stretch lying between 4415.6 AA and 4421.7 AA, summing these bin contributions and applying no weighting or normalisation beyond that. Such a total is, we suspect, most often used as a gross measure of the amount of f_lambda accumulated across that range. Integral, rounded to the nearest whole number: 23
